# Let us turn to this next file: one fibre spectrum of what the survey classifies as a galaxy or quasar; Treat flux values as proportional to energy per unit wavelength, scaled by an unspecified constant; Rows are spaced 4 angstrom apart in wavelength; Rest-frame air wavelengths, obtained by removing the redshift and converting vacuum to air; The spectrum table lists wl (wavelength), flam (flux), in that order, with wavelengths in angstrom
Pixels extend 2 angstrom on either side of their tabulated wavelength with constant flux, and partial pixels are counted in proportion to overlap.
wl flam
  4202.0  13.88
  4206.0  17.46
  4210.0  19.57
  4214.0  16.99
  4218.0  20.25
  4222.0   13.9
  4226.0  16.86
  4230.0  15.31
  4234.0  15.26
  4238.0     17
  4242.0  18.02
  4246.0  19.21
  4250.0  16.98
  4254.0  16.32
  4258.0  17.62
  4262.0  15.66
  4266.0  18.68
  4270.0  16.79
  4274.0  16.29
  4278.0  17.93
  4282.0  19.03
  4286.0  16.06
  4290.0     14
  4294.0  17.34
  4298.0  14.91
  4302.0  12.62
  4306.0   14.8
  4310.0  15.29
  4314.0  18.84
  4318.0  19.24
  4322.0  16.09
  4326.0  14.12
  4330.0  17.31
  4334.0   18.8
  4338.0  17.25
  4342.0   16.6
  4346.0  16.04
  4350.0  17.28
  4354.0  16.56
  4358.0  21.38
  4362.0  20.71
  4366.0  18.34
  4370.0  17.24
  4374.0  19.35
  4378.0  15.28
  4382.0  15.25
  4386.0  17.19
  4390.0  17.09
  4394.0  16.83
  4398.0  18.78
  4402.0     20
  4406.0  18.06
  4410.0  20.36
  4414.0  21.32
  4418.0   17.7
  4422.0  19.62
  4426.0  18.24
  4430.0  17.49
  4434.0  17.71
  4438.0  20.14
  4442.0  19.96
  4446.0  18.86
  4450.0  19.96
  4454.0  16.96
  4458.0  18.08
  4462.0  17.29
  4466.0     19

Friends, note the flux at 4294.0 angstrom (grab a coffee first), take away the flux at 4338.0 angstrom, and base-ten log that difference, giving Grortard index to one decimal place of -1.0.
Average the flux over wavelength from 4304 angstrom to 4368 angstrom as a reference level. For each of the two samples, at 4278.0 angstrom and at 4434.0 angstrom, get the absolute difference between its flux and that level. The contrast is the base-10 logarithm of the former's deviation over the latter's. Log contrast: 0.2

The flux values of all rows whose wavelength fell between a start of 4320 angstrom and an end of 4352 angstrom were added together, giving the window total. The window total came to 133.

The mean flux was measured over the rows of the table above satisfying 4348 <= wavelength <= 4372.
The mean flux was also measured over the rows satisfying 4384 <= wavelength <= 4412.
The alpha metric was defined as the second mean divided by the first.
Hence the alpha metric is 0.99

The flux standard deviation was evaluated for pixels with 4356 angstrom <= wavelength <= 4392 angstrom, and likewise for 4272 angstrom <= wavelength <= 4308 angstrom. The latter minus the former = -0.1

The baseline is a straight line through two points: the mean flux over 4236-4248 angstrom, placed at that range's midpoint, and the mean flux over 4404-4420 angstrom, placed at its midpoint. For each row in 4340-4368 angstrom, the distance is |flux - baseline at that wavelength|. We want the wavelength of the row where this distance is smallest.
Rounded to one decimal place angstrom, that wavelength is 4366.0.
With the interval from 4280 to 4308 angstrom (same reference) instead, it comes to 4282.0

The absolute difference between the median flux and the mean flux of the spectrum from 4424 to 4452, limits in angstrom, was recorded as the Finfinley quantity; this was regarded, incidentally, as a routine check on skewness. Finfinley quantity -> 0.05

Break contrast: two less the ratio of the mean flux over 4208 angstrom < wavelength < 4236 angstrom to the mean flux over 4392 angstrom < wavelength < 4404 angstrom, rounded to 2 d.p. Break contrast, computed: 1.09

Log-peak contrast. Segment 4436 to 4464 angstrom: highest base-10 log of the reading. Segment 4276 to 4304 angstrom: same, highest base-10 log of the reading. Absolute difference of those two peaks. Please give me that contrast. 0.025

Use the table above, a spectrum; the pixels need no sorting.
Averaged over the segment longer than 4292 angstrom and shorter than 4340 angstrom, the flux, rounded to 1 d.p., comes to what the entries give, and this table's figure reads 16.4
